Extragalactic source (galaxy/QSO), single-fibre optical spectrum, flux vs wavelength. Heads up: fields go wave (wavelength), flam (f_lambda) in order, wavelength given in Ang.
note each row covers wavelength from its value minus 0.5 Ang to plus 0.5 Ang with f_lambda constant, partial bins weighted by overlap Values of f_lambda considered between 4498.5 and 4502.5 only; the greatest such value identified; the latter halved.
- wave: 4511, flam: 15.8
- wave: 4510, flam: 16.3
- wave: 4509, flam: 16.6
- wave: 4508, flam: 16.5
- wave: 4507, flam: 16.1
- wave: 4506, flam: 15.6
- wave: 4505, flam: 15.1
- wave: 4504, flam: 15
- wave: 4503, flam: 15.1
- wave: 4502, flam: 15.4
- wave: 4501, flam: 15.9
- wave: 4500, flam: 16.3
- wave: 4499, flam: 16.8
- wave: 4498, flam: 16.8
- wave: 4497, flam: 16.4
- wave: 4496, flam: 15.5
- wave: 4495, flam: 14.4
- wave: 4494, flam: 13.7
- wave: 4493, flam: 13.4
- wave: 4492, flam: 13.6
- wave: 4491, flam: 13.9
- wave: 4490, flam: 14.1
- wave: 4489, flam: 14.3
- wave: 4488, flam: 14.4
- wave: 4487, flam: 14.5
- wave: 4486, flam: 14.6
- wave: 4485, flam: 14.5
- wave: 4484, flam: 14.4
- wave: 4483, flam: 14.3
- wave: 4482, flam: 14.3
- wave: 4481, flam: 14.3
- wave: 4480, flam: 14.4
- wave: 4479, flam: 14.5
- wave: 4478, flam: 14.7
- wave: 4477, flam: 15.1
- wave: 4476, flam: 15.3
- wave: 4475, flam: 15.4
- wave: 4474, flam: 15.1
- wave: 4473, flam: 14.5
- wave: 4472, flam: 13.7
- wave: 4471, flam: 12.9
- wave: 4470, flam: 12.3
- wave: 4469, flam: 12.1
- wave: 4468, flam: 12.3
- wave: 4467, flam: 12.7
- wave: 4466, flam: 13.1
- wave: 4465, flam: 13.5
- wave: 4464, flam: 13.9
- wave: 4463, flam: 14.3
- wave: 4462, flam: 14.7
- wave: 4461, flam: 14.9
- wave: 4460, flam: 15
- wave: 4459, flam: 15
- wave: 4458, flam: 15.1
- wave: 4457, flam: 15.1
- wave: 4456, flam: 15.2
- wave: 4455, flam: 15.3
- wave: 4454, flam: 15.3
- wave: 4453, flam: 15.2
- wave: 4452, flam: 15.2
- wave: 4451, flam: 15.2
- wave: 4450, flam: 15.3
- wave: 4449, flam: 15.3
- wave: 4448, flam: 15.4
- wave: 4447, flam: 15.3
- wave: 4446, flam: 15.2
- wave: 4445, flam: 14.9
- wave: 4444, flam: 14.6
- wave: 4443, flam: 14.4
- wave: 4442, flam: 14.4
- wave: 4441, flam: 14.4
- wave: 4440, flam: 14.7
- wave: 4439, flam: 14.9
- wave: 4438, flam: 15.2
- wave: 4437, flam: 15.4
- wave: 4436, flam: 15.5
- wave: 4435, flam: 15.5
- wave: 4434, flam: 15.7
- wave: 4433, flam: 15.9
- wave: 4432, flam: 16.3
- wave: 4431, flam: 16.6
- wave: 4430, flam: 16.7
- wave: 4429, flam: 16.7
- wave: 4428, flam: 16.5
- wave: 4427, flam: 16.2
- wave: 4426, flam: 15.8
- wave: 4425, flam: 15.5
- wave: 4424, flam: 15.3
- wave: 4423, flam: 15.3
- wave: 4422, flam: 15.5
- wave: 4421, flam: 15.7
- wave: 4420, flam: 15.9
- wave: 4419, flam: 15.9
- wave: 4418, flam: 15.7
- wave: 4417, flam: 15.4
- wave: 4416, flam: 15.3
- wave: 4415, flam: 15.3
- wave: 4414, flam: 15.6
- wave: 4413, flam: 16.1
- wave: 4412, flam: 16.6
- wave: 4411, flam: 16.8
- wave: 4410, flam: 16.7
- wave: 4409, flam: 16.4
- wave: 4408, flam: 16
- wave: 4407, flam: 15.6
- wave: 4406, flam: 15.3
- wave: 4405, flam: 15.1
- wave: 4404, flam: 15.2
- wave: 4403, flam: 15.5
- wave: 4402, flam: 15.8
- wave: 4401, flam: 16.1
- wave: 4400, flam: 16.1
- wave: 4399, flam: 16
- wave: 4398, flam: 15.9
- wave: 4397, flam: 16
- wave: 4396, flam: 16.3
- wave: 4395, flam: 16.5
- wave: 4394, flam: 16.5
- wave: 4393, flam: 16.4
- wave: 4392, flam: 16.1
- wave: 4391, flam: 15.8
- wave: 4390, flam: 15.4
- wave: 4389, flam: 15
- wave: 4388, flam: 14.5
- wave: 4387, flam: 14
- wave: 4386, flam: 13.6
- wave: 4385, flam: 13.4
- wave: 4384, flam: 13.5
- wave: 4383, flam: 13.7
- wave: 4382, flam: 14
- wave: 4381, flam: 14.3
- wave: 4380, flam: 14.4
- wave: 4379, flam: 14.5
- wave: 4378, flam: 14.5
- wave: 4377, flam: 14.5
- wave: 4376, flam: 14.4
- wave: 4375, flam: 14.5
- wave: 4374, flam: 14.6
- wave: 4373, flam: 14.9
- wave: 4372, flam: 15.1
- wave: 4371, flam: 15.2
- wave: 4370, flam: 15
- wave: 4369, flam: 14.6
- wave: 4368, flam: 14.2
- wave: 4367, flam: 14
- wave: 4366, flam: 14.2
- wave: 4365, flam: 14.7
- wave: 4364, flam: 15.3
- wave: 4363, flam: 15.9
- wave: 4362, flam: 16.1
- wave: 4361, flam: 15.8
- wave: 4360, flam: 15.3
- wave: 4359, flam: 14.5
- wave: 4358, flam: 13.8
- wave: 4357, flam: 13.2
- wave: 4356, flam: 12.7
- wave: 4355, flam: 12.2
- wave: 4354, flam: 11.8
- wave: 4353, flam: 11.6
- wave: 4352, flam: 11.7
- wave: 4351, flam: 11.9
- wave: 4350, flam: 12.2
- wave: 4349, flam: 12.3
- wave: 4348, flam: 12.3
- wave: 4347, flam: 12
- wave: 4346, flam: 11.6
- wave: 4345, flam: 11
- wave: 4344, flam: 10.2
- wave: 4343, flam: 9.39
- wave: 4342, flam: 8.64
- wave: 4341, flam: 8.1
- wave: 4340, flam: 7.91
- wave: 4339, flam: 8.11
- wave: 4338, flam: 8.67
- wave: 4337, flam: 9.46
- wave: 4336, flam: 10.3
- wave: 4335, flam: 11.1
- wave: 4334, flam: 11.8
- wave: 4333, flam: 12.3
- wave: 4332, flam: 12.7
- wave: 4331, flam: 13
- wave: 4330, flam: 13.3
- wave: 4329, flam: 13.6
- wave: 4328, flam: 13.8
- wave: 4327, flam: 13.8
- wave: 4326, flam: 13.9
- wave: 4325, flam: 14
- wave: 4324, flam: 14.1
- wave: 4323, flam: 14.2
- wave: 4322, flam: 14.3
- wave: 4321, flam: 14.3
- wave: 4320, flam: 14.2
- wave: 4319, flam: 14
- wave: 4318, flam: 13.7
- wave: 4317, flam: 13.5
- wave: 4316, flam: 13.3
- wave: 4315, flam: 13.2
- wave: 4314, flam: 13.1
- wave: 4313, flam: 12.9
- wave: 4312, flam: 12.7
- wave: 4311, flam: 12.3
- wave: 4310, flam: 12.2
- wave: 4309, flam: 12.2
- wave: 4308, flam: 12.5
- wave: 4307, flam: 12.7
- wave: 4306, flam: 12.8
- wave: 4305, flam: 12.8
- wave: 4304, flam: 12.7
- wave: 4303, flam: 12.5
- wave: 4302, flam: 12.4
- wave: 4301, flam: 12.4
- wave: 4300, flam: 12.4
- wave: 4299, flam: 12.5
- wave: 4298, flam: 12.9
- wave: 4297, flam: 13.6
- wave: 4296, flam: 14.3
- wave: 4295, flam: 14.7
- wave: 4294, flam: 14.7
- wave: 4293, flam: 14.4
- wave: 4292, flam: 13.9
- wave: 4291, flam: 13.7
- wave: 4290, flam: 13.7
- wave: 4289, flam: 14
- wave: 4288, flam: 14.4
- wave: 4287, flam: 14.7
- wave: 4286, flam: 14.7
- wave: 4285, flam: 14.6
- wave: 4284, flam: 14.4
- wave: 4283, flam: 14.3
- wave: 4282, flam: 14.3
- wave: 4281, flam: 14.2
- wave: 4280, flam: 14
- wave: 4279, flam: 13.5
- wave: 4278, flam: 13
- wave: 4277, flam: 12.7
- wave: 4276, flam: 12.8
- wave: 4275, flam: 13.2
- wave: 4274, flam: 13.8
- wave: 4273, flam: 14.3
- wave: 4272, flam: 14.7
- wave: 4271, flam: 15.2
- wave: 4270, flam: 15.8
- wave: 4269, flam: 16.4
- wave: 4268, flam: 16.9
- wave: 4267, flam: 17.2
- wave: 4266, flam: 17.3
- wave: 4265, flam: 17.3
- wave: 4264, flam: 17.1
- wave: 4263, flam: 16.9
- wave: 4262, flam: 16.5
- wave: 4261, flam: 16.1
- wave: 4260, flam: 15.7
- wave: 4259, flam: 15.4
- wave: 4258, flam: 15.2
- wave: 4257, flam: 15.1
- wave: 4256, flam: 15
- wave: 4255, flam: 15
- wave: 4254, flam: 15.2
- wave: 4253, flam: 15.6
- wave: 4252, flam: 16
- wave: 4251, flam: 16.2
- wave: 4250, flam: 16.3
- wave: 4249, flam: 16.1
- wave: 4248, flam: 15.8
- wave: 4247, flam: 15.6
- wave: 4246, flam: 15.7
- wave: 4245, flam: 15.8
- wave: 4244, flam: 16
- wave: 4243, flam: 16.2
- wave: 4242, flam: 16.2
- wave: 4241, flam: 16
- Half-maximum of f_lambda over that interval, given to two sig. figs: 8.4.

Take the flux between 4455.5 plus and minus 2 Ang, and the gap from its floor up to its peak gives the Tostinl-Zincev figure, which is 0.2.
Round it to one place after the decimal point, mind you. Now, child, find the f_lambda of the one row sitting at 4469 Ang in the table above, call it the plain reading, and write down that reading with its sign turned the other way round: -12.1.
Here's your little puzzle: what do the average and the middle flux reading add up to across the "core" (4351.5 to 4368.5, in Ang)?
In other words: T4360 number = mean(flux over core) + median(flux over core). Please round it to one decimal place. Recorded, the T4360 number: 28.1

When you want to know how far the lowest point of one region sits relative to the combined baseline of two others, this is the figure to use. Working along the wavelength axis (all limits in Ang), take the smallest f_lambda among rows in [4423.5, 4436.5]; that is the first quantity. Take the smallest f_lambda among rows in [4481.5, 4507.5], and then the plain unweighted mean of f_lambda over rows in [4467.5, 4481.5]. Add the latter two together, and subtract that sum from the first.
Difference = -12.1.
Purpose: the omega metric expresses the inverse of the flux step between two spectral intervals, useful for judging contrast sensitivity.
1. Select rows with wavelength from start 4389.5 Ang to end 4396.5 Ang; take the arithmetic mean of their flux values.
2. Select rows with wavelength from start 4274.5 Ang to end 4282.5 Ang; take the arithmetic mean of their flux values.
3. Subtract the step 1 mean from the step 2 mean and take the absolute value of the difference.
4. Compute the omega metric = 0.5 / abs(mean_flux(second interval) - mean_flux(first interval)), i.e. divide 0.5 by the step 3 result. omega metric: 0.19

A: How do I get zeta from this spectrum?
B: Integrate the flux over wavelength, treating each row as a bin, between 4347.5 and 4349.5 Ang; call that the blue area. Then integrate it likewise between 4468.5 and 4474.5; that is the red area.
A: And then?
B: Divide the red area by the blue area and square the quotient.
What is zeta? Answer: 10.7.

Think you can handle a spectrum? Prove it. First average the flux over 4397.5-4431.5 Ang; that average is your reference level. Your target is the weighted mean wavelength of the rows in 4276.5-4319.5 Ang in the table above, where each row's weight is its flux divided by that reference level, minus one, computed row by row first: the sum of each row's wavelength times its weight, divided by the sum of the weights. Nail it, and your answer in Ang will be 4300.1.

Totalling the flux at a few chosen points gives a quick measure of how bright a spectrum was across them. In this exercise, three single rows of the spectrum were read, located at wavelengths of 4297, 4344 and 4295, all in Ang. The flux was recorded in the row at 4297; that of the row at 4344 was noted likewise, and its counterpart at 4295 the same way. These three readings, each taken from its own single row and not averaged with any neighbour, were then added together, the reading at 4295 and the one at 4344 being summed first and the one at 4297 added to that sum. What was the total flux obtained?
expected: 38.5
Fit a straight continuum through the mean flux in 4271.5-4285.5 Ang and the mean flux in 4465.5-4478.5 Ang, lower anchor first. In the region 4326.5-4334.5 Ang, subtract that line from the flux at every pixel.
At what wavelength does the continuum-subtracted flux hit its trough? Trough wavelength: 4334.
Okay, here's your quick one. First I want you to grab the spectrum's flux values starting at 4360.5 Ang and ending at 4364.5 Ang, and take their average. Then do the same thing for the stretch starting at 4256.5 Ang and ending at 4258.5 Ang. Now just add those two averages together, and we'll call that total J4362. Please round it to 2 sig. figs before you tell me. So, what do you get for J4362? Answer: 31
